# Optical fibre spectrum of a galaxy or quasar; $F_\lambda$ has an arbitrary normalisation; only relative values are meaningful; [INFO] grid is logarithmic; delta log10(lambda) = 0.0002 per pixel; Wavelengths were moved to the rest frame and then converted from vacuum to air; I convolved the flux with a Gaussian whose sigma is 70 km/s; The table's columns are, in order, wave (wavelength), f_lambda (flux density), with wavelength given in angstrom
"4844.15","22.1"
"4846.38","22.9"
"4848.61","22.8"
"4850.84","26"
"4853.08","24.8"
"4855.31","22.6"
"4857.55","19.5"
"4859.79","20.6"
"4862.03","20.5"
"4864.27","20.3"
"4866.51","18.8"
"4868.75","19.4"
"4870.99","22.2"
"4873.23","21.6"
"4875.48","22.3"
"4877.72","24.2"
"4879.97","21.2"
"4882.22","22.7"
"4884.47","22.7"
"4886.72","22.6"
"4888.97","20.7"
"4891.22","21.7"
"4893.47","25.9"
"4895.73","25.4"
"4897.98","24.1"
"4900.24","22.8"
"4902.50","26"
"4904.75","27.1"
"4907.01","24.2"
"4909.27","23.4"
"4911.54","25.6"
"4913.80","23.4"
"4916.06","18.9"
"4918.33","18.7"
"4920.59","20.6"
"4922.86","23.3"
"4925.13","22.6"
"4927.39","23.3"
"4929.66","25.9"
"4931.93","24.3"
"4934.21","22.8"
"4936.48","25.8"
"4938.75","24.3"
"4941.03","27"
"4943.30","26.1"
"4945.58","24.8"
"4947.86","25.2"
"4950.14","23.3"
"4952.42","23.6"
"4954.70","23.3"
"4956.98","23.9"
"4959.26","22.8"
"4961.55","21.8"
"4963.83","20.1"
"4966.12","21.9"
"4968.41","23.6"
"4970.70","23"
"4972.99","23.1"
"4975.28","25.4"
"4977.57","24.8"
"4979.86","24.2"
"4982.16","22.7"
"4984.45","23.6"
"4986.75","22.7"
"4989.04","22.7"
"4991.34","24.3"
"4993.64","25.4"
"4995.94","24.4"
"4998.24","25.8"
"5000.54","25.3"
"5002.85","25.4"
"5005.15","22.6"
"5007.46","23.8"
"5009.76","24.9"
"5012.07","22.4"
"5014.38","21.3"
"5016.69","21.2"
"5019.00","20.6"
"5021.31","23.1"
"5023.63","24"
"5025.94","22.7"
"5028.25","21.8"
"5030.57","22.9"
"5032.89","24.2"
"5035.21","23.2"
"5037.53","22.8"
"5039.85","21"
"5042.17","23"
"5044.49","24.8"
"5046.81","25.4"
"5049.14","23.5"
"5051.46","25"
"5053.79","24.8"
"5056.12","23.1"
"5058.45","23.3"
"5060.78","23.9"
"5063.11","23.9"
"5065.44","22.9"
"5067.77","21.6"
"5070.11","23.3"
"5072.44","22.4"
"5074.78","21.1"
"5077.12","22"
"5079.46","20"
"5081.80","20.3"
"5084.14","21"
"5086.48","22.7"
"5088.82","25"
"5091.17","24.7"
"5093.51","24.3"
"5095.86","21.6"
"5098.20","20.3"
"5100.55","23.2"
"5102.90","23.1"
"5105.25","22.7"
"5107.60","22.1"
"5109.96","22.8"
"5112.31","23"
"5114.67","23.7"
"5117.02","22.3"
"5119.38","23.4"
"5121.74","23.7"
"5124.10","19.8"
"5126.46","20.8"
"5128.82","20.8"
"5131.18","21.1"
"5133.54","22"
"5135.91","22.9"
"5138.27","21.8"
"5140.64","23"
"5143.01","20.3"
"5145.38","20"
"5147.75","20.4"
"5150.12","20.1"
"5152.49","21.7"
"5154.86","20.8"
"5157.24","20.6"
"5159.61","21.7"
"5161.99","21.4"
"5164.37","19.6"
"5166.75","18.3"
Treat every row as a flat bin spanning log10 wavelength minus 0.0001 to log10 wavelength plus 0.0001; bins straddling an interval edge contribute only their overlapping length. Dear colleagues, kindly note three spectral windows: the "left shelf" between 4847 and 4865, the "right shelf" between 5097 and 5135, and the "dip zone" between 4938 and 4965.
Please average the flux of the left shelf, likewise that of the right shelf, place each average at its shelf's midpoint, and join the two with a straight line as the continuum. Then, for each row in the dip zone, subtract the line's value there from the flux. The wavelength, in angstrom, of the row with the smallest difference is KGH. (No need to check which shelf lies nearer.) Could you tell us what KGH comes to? 4963.83 angstrom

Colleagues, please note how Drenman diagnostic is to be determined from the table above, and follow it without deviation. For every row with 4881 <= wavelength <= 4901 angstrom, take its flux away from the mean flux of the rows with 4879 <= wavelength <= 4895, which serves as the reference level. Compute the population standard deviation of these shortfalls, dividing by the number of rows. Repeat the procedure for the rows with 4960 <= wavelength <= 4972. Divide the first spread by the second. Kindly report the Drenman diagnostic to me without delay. 1.3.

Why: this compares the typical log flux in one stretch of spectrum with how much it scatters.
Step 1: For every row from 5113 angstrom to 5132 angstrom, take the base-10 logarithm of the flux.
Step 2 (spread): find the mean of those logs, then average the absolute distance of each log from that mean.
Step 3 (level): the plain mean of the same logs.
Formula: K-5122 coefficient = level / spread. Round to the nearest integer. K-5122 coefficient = 51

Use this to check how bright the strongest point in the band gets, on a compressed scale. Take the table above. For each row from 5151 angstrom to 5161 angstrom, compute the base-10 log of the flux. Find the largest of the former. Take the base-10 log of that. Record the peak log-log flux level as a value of 0.126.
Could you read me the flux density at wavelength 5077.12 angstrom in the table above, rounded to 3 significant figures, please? 22.0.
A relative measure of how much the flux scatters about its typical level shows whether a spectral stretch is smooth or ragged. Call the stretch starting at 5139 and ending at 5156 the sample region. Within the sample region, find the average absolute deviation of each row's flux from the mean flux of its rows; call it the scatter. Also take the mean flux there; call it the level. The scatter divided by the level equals 0.040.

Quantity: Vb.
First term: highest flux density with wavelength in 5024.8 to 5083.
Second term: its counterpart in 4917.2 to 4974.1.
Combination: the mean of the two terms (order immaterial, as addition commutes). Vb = 26.2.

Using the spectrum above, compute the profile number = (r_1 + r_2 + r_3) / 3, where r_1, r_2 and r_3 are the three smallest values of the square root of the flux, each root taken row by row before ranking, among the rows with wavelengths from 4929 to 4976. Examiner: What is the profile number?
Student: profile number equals 4.61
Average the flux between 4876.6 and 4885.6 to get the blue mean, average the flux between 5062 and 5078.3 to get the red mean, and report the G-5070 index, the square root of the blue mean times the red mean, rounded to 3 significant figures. 22.6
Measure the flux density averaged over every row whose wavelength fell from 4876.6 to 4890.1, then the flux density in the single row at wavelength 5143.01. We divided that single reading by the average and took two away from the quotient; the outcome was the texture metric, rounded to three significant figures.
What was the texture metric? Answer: -1.09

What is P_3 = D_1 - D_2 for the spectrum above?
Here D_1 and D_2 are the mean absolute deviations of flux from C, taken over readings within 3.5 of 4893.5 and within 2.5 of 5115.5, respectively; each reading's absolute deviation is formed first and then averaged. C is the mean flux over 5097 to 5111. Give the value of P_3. 1.7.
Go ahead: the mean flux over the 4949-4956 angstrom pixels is 23.4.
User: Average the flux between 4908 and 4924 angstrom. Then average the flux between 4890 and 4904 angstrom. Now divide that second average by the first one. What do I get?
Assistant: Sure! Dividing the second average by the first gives 1.11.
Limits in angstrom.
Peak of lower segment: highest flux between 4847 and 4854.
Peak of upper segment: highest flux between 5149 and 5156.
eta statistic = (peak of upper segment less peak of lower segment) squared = 18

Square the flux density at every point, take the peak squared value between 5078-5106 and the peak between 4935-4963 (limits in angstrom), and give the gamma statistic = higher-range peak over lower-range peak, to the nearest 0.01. 0.86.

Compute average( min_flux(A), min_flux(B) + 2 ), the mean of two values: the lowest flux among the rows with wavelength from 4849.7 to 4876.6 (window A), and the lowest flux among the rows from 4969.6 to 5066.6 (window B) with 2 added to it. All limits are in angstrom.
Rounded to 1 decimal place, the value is 20.7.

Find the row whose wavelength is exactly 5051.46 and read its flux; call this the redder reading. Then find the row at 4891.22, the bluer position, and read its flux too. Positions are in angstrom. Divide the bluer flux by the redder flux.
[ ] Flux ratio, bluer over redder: 0.87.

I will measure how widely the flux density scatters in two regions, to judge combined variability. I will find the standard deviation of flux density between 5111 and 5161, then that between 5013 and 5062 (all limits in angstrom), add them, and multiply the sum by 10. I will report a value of 26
